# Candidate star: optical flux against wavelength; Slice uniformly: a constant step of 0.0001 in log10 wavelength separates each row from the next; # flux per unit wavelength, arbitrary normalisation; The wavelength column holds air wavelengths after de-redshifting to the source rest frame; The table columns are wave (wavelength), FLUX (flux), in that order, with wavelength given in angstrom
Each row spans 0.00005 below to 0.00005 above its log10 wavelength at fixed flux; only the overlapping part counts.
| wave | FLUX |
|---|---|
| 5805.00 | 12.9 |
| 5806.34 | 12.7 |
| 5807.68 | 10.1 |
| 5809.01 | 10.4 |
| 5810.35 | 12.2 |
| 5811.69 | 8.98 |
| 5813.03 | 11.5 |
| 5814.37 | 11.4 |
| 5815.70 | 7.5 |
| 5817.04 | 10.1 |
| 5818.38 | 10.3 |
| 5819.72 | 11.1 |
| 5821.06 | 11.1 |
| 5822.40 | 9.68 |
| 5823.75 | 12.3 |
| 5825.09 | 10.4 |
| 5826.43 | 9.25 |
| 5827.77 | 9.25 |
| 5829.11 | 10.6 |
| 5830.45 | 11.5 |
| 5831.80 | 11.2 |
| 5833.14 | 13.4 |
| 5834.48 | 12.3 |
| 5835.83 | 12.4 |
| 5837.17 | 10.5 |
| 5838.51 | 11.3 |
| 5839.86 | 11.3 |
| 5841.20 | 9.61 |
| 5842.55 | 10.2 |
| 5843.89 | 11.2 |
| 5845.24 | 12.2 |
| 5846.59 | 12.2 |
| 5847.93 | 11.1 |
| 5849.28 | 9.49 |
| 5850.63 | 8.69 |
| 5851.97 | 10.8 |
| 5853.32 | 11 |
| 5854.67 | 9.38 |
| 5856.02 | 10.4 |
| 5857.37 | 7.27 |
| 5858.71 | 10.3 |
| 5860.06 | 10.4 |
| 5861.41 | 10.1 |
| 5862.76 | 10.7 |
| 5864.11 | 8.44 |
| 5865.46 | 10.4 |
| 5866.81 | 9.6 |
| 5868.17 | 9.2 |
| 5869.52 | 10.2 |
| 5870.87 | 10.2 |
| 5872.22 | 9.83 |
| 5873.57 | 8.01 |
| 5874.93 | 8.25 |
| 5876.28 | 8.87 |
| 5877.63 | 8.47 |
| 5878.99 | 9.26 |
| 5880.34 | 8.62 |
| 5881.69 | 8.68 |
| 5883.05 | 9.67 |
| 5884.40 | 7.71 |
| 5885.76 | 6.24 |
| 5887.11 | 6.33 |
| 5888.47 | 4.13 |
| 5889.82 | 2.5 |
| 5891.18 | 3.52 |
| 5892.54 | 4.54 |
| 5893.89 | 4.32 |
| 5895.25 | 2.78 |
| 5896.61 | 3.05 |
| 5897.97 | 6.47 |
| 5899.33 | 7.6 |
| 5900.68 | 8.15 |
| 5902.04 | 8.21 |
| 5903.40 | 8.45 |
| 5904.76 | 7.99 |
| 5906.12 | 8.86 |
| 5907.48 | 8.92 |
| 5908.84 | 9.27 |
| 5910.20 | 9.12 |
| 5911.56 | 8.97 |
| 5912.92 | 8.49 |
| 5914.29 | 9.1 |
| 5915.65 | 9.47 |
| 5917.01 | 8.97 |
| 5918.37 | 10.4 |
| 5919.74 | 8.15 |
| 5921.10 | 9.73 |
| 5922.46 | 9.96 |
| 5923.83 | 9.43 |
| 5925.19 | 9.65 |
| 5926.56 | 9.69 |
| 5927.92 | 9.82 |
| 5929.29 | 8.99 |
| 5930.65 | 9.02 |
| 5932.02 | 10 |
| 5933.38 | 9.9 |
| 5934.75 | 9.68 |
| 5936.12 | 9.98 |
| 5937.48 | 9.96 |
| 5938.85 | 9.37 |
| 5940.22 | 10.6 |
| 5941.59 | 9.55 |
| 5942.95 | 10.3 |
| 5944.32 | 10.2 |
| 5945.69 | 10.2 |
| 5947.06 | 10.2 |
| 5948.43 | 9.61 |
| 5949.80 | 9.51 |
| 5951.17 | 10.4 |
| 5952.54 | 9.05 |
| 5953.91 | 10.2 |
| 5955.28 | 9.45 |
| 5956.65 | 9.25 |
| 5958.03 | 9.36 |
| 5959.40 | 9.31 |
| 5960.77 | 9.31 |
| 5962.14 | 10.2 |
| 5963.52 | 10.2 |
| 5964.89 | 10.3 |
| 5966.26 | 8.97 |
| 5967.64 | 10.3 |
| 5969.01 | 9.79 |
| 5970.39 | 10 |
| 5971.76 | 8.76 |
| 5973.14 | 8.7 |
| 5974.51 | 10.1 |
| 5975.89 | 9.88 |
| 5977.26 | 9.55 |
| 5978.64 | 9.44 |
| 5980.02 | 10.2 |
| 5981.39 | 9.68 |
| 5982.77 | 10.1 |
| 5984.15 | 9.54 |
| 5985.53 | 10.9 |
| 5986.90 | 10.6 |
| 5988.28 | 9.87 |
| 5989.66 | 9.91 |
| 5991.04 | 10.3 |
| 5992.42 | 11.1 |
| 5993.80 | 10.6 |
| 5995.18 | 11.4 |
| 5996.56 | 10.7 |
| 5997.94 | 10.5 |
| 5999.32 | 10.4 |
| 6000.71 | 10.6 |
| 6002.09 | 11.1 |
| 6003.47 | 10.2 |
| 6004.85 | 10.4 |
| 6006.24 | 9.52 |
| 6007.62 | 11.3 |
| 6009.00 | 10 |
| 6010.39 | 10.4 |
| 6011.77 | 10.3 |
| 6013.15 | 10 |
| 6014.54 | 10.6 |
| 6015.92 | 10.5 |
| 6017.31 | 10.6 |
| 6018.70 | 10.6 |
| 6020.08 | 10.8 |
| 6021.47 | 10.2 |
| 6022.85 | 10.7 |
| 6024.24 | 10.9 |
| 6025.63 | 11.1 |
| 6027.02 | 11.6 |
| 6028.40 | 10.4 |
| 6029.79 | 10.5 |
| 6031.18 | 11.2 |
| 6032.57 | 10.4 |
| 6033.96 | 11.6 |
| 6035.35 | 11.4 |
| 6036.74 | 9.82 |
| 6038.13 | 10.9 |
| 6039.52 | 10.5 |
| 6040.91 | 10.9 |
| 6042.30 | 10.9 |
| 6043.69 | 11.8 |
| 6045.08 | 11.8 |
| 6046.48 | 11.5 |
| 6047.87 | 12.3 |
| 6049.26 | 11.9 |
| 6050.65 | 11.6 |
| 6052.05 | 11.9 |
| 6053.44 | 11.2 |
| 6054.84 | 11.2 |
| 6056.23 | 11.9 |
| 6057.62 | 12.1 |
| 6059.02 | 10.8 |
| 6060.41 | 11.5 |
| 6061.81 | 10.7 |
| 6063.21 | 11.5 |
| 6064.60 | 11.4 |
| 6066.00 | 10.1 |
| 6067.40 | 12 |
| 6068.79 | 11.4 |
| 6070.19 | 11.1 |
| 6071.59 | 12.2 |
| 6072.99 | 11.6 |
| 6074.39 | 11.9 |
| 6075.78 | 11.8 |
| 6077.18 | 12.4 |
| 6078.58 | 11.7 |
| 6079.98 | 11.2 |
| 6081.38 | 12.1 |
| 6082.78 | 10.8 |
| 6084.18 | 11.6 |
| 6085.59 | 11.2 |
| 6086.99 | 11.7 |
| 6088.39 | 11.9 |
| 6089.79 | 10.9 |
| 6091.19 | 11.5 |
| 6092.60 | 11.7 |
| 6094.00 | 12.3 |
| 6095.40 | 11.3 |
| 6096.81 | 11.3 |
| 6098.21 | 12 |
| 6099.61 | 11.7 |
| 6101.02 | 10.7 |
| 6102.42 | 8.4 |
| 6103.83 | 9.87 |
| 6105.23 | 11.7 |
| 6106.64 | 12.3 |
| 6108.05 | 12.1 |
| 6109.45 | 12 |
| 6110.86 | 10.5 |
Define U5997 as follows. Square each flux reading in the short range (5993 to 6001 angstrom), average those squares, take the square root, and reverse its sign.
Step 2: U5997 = -10.7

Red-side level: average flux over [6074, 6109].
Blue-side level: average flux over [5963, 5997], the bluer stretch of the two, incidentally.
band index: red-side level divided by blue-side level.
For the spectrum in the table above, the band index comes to 1.14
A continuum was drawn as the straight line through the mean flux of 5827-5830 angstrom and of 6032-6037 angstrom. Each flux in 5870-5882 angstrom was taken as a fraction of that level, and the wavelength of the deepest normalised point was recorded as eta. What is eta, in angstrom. 5873.57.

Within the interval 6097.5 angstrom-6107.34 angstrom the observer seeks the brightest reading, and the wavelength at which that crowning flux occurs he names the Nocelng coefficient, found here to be 6106.64 angstrom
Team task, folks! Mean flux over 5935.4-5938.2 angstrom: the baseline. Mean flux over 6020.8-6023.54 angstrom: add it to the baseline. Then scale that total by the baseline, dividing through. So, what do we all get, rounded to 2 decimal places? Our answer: 2.05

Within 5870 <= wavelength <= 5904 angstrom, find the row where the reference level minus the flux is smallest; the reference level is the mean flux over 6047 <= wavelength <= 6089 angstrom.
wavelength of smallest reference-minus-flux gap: 5870.87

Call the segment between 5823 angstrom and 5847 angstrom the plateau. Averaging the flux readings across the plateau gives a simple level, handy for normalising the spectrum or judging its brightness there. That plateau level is 11.2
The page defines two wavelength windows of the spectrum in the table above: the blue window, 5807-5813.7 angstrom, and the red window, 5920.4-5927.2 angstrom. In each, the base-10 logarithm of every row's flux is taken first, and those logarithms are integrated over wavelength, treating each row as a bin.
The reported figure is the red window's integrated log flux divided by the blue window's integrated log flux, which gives 0.98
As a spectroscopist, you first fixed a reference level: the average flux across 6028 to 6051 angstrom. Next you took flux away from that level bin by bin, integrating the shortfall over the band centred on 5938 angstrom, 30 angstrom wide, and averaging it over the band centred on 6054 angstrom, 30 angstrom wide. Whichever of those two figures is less -0.3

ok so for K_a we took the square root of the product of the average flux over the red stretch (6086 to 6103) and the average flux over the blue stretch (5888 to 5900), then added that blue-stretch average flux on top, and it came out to 11.3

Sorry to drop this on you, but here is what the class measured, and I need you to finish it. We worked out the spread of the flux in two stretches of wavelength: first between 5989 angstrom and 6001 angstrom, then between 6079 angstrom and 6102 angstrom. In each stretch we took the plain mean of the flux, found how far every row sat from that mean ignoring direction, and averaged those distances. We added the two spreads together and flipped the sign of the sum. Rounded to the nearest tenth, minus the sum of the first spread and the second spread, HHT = -0.7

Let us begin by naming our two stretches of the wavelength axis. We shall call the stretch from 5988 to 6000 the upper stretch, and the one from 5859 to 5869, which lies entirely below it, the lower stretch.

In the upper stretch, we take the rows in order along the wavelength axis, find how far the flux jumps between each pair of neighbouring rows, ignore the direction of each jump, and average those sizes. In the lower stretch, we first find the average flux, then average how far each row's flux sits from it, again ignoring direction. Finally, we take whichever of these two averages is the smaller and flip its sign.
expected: -0.44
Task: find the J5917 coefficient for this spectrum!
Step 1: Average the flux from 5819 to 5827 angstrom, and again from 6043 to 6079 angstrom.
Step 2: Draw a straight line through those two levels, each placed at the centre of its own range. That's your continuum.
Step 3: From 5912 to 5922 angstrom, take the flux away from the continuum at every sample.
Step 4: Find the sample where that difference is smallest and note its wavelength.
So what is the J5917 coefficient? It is 5918.37 angstrom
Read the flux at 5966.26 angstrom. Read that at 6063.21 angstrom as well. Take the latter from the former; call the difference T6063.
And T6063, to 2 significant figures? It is -2.5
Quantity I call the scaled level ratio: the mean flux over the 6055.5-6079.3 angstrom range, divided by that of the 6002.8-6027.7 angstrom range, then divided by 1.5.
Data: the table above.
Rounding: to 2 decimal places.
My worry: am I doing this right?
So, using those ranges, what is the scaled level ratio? 0.73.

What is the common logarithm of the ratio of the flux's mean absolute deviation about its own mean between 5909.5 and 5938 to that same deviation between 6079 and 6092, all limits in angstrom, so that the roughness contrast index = 0.10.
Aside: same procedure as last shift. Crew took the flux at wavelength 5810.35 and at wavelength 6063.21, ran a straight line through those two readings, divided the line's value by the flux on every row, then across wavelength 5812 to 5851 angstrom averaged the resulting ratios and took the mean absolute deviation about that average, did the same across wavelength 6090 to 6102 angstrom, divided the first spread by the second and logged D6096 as 3.6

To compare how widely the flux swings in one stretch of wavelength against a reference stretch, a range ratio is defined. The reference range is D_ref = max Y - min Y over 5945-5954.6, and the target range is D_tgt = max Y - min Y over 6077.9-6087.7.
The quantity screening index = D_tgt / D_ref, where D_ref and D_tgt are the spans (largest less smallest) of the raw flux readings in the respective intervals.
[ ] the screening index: 1.0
